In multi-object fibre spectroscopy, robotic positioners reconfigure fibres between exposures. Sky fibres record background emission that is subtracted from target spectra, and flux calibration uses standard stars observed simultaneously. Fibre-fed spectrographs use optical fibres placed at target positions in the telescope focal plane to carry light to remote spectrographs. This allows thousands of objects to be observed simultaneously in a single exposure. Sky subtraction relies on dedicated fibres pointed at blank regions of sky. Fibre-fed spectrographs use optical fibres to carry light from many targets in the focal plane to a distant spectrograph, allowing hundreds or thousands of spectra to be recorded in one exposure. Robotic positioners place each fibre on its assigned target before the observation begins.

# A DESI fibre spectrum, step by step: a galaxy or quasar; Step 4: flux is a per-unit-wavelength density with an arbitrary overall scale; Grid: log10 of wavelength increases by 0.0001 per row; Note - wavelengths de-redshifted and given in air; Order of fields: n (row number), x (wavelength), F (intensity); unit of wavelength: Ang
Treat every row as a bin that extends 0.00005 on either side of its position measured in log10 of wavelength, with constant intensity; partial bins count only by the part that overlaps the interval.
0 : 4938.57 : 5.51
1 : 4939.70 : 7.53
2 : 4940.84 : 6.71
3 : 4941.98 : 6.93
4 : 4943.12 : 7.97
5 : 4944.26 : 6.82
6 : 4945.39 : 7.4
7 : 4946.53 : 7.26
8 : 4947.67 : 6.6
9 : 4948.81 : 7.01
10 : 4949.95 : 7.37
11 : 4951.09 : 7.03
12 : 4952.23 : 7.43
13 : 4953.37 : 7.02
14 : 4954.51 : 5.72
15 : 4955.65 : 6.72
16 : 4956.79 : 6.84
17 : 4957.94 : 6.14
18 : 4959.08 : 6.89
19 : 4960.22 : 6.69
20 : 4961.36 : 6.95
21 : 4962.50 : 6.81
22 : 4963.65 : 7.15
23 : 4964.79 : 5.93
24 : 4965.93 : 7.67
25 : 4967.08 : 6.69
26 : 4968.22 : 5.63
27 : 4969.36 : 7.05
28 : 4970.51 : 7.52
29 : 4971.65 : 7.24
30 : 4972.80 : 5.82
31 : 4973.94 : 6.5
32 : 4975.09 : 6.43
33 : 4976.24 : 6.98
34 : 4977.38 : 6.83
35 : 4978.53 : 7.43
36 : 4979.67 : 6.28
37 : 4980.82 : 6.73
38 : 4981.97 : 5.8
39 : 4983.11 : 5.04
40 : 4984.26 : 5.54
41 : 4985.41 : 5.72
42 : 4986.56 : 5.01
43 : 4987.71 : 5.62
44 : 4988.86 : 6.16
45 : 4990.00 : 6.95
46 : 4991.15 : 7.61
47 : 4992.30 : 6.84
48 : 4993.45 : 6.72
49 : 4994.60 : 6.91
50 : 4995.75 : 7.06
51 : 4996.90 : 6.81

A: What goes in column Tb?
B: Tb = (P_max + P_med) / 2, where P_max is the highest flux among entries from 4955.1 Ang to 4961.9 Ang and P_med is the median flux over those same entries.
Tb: 6.9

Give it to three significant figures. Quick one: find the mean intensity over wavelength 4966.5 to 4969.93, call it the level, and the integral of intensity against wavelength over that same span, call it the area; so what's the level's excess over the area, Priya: -15.7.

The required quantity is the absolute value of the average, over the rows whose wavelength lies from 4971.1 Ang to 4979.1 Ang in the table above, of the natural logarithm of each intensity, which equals 1.91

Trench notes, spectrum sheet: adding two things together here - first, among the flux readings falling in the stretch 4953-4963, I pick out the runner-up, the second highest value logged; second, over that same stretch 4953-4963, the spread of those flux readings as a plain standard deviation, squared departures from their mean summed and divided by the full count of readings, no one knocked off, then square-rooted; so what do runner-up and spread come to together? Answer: 7.4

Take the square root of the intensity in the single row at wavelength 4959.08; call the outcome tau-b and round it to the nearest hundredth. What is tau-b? 2.62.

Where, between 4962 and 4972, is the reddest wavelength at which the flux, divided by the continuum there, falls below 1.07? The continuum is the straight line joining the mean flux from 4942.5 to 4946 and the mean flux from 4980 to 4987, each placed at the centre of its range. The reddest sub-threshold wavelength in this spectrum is 4968.22 Ang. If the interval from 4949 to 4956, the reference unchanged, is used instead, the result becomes 4955.65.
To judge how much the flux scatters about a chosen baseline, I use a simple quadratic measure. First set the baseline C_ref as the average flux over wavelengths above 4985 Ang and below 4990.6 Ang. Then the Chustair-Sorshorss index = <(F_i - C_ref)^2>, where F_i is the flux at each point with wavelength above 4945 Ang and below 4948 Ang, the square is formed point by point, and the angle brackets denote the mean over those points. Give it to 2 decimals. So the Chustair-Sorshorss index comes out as 1.55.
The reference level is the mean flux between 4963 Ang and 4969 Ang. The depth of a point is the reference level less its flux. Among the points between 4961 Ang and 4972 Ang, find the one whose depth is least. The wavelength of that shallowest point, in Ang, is 4965.93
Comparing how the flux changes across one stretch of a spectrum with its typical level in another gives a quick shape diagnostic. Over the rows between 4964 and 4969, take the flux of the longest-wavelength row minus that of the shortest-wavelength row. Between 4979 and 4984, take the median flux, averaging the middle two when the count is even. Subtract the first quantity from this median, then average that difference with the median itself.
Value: 6.2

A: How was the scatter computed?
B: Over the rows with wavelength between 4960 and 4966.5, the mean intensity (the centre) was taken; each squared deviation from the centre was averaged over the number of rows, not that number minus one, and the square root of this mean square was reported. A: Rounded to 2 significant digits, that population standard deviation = 0.52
